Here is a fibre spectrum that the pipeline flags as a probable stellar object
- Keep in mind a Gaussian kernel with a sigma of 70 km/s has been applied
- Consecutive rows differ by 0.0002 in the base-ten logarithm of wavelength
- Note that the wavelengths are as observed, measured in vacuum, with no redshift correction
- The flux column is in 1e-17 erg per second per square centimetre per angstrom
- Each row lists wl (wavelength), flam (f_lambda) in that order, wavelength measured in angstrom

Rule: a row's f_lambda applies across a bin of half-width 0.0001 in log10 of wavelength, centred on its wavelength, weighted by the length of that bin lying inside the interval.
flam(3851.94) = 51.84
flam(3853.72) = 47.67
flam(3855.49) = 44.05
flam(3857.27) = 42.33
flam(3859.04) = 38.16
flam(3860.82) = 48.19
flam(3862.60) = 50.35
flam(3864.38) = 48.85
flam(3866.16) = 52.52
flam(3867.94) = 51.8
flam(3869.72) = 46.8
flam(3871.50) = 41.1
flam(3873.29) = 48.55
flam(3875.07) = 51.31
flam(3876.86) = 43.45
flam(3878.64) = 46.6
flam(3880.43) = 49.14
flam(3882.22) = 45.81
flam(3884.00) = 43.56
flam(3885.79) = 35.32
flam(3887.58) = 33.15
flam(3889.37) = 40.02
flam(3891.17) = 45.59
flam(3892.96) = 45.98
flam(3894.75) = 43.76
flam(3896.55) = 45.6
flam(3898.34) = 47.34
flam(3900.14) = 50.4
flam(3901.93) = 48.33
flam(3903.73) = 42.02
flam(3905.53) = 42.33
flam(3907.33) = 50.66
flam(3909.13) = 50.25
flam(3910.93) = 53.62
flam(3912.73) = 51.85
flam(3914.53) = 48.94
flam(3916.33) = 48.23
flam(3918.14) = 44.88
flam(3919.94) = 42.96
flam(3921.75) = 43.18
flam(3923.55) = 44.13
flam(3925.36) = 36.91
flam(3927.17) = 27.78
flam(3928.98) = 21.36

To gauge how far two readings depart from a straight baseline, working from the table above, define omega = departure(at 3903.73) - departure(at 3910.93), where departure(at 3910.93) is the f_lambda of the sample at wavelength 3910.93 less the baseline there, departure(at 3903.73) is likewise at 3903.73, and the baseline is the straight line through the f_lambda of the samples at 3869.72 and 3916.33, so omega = -11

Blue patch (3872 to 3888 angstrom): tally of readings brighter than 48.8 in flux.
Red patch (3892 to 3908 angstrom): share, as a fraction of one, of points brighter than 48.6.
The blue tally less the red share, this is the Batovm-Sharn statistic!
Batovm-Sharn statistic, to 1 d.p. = 1.8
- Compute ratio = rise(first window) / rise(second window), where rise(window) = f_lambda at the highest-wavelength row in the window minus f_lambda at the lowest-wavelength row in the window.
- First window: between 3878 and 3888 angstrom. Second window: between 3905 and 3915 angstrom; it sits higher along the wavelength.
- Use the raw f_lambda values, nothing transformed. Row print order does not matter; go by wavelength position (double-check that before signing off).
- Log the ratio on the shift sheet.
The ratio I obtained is -2.0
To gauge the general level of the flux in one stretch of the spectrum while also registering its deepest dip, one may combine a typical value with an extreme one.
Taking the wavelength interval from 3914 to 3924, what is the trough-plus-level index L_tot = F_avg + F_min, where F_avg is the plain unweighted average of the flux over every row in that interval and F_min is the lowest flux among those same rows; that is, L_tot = 88.3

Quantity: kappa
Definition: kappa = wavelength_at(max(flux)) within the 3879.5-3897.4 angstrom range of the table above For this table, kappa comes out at 3880.43 angstrom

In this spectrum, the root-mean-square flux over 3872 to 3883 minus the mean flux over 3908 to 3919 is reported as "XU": -2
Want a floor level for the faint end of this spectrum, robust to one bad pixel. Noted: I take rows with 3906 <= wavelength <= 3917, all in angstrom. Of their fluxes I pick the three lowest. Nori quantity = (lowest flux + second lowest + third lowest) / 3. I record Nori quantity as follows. 49.1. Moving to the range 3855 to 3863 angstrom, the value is 41.5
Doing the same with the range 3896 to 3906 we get 43.3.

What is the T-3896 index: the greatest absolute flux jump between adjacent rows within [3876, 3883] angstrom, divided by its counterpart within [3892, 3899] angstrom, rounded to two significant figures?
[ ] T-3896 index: 1.5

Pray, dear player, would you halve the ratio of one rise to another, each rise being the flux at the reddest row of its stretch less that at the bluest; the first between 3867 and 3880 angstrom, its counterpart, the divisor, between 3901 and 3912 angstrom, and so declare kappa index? -0.5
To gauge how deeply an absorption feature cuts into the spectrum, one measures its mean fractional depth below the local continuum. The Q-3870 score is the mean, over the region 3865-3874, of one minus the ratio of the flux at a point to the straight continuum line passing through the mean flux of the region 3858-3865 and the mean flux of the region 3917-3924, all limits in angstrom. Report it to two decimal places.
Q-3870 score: -0.05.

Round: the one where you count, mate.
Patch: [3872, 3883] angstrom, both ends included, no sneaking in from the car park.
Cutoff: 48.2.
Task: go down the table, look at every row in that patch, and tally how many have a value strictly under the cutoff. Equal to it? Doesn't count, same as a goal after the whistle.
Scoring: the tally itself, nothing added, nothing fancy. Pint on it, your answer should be 3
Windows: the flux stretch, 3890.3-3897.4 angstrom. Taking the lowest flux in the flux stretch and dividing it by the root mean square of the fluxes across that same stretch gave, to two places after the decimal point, 0.97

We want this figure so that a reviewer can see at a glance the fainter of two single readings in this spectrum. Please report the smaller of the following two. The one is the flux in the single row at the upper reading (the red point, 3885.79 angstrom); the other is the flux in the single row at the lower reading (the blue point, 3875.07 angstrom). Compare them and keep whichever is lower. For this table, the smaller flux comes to 35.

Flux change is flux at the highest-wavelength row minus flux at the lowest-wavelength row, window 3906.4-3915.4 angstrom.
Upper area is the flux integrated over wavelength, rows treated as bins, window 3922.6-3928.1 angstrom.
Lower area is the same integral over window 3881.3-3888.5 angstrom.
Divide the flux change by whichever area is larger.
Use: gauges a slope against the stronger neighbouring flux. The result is -0.006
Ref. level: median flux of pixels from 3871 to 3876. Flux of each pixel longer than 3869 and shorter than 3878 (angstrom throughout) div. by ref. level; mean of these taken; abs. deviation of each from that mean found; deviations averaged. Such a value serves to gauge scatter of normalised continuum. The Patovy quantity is 0.065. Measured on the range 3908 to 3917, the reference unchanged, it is 0.036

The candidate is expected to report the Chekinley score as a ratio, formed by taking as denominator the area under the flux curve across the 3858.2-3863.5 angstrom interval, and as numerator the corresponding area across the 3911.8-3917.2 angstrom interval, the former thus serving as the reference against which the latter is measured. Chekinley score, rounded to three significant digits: 1.11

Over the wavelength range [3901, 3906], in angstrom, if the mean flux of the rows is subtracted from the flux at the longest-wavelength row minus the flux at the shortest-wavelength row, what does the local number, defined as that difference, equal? -50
